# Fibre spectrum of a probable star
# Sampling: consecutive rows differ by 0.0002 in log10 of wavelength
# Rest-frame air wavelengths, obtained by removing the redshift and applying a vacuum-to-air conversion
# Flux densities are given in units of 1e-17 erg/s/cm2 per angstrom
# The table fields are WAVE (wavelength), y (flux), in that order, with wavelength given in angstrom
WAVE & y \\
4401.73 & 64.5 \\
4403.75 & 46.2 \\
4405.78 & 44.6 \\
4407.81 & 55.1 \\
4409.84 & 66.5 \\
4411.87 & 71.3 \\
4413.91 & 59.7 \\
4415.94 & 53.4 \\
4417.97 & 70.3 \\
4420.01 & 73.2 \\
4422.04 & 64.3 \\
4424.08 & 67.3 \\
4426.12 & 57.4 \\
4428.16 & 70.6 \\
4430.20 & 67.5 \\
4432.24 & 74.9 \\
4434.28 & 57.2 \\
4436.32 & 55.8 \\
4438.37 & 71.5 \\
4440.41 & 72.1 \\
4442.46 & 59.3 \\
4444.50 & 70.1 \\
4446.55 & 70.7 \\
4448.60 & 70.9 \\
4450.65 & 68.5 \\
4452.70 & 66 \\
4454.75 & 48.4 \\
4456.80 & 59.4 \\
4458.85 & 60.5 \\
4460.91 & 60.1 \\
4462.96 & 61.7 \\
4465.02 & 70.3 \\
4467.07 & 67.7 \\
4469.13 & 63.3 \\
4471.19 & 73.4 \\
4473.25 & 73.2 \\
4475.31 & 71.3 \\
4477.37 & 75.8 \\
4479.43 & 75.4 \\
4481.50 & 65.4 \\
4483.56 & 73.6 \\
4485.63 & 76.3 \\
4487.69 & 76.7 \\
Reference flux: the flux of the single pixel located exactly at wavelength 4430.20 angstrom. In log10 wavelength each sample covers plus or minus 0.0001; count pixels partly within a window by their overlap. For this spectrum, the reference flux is 67.5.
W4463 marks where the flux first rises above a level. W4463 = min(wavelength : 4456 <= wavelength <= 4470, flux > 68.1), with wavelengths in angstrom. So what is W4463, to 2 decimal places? 4465.02 angstrom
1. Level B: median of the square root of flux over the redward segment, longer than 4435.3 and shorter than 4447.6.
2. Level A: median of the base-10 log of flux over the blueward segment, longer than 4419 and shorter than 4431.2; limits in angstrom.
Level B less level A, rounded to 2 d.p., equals 6.56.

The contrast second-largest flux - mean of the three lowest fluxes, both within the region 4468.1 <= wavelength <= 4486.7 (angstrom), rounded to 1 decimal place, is 9.1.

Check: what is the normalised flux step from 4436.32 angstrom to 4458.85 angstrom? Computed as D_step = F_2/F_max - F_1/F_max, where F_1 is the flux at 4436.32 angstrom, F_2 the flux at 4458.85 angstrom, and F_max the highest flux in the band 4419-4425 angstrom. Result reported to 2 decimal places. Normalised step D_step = 0.06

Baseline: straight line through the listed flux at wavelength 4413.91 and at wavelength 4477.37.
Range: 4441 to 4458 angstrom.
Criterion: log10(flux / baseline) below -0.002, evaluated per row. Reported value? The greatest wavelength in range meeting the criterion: 4456.80 angstrom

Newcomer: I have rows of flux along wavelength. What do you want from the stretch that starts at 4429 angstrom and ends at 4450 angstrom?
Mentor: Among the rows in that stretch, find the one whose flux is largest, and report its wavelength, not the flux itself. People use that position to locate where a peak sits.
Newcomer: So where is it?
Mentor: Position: 4432.24 angstrom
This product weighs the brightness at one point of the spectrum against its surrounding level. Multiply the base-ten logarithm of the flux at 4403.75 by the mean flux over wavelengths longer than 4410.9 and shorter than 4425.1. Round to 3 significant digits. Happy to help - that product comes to 109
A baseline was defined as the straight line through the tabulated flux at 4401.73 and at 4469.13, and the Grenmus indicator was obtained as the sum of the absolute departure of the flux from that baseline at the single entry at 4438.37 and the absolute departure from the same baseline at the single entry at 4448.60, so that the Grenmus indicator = 15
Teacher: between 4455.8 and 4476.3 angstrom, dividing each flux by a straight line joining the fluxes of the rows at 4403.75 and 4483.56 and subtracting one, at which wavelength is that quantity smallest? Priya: 4460.91 angstrom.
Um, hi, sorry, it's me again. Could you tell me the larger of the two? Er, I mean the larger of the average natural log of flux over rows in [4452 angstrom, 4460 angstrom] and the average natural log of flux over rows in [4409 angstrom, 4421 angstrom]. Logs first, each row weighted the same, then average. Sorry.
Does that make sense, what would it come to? 4.18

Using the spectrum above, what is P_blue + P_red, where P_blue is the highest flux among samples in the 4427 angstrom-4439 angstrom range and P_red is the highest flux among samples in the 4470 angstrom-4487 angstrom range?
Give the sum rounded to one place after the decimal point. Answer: 151.2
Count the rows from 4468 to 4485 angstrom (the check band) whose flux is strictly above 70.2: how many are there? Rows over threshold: 6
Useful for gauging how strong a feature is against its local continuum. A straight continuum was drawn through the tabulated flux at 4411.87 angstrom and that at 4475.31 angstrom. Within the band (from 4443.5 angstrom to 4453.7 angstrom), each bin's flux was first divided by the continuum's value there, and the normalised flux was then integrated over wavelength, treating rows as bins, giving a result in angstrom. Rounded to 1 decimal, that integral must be 9.9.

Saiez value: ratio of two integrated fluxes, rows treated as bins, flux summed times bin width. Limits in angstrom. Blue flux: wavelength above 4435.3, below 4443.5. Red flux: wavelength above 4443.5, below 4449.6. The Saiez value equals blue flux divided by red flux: 1.2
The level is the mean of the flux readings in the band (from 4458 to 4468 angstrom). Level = 64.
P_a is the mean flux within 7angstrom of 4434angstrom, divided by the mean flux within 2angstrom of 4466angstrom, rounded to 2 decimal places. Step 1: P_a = 0.97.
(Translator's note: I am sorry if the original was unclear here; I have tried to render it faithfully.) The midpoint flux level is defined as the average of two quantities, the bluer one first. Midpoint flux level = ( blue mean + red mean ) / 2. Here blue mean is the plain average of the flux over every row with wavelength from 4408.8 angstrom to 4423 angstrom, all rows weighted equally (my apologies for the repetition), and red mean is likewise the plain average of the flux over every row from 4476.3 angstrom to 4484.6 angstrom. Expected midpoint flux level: 69.0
